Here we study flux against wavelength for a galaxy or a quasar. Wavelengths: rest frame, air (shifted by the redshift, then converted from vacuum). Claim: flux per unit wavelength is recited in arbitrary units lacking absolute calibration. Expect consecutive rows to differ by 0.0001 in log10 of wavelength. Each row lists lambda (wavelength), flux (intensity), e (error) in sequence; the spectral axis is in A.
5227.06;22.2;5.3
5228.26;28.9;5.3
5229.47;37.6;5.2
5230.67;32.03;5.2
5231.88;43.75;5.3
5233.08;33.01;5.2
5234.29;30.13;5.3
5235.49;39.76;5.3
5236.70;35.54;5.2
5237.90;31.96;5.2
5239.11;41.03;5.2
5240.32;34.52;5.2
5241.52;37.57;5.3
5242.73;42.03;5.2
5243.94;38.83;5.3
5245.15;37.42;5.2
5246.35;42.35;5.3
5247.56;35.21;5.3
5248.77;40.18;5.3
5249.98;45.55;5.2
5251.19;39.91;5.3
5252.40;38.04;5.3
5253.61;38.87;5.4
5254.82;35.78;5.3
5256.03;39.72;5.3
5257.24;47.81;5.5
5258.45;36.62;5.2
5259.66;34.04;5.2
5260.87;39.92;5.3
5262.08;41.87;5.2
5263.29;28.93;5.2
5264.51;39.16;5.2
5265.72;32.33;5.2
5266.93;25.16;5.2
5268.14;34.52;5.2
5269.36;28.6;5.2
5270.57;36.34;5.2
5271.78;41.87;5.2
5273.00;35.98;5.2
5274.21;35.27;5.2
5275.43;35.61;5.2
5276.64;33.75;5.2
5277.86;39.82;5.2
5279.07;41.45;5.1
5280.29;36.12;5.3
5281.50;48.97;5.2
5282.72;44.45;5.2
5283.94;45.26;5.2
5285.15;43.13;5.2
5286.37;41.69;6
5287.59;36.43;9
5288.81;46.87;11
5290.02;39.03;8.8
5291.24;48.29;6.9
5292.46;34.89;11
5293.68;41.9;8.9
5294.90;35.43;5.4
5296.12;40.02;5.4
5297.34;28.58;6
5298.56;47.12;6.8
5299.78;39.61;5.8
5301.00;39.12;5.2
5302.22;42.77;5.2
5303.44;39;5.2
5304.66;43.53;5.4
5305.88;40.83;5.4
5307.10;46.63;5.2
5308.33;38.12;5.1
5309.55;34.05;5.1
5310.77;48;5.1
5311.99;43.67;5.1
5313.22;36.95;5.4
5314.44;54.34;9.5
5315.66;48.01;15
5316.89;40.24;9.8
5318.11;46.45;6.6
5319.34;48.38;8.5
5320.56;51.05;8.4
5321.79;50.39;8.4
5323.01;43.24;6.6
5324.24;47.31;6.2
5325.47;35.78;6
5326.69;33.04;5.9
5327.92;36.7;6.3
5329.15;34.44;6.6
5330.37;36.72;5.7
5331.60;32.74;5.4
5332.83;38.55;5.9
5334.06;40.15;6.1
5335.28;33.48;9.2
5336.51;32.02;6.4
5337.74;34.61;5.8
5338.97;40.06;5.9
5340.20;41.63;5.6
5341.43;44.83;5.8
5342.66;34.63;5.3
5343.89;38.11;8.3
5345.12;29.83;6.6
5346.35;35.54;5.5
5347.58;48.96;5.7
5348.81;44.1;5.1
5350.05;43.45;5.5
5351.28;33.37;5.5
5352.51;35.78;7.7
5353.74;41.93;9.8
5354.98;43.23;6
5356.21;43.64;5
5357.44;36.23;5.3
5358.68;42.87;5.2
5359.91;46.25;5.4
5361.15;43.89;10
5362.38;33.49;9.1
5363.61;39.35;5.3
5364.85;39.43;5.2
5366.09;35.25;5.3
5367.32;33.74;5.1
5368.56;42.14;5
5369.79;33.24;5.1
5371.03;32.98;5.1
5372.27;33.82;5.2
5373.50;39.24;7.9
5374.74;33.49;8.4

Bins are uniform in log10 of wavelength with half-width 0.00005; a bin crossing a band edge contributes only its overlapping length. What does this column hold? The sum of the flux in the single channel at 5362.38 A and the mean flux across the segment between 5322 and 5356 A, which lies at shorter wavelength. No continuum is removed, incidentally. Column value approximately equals 72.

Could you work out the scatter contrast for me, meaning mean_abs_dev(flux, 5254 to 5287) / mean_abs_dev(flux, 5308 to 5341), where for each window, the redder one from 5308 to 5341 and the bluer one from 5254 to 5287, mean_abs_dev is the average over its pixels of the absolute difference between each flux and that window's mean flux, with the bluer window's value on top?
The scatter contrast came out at 0.83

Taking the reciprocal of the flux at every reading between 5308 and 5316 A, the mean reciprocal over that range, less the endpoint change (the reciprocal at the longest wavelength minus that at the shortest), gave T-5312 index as 0.0291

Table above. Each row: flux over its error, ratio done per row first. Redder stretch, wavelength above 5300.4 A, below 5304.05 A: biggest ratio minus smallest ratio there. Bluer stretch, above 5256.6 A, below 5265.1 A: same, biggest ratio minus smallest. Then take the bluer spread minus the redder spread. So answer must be 2.4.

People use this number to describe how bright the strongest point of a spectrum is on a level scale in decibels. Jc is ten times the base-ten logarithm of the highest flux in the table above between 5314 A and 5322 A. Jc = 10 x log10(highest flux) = 17.35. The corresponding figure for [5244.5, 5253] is 16.58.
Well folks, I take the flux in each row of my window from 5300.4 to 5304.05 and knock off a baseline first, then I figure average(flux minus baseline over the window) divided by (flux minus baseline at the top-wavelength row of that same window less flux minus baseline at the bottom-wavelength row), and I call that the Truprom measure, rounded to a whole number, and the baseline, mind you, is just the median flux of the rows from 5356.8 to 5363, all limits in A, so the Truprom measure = 21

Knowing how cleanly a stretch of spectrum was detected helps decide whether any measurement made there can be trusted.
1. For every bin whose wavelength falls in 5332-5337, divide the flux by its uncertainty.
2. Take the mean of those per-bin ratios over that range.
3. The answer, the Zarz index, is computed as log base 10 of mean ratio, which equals 0.74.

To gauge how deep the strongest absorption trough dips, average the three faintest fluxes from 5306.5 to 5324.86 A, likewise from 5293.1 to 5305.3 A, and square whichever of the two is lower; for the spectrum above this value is 1179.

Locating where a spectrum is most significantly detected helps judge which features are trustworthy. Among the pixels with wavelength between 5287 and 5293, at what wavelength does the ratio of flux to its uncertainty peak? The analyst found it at 5291.24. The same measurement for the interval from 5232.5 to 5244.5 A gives 5242.73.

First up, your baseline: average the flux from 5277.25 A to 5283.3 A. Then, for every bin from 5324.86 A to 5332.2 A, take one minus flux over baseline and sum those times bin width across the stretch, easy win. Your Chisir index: 1.3 A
